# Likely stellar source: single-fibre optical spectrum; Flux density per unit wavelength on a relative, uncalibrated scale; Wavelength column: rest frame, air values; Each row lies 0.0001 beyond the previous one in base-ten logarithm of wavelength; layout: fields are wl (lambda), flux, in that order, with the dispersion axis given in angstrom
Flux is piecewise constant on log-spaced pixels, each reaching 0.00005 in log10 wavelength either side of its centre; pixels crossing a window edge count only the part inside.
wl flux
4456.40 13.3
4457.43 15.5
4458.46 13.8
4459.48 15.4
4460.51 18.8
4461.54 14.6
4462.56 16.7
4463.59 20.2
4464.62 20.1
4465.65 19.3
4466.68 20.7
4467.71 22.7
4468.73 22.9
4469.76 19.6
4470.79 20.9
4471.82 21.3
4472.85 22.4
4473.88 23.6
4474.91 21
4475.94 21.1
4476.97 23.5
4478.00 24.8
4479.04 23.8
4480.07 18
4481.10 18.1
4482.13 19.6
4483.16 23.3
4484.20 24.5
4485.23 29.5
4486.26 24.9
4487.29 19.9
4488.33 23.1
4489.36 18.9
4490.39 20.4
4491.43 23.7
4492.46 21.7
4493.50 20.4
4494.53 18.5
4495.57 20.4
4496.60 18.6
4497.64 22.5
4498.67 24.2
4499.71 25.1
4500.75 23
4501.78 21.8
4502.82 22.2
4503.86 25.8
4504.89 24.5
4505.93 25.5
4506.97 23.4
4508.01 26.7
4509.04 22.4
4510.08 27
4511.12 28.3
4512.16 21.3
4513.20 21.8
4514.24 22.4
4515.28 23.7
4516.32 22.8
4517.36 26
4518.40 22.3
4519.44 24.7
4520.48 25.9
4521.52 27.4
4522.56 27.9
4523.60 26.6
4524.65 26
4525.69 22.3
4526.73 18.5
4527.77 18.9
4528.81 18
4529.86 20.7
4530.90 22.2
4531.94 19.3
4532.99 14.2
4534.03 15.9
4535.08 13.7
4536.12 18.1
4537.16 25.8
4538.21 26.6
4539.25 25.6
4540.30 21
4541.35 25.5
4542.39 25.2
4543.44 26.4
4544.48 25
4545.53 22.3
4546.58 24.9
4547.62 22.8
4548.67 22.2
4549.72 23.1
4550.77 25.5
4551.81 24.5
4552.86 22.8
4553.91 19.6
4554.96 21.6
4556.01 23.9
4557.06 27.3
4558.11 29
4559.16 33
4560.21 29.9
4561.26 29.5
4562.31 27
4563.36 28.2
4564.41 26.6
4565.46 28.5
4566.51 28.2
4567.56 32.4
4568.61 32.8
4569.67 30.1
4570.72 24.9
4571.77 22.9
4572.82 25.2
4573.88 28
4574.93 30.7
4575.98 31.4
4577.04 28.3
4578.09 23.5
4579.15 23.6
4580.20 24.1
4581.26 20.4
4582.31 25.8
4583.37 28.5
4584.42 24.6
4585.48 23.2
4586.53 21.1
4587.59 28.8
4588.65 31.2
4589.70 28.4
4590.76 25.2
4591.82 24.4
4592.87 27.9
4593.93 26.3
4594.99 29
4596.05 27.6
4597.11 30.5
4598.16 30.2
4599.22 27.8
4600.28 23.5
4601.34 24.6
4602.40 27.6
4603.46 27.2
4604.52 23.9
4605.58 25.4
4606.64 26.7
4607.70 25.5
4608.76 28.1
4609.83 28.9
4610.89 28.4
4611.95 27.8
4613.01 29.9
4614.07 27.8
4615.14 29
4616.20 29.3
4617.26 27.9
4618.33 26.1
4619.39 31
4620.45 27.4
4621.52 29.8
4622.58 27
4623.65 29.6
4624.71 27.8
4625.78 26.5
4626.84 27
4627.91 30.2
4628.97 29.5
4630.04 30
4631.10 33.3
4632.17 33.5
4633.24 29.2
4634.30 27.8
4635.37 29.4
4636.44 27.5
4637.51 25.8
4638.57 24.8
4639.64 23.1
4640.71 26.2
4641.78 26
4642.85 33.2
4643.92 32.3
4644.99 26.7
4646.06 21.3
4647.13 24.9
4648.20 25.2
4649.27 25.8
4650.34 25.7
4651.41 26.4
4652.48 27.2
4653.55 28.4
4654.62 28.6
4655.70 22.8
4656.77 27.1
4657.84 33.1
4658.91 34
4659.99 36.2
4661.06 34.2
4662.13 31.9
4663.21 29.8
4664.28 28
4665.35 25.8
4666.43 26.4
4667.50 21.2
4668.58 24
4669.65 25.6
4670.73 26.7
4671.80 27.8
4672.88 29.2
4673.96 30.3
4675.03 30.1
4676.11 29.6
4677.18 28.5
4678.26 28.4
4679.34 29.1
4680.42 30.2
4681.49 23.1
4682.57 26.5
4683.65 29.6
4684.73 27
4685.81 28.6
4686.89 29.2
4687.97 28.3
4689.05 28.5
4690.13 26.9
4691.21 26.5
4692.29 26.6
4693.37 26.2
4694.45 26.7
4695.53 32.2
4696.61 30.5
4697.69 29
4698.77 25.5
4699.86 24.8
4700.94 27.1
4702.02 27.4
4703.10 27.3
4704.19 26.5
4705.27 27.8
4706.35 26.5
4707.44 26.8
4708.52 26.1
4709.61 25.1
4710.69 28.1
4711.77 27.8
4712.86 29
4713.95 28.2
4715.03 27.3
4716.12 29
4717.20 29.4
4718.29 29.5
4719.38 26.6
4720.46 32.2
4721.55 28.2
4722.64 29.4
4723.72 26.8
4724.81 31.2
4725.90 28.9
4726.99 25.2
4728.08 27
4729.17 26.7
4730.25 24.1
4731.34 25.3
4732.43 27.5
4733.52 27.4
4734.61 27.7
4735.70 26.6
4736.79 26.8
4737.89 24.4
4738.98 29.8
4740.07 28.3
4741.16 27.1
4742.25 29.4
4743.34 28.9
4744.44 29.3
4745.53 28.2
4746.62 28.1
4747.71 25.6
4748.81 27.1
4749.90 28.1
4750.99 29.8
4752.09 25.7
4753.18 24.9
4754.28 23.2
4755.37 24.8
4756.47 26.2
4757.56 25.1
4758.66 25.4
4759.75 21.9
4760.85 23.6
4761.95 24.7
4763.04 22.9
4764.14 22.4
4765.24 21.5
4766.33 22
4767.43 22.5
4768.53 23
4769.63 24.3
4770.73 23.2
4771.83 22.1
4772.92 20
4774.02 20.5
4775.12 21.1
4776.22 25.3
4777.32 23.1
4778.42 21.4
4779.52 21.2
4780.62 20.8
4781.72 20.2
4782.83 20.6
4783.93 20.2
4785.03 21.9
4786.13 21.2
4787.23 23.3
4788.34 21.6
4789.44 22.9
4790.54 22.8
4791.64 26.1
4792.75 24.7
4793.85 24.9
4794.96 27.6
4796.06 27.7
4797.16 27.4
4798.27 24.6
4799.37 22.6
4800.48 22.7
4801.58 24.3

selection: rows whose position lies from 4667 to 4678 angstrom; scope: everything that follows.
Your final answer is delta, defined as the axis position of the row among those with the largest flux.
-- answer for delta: 4673.96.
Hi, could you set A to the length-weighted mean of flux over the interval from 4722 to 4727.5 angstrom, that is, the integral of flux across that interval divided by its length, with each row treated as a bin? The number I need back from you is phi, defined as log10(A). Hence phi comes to 1.45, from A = 28.3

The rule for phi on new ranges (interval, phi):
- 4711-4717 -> 1.45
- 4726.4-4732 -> 1.41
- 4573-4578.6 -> 1.45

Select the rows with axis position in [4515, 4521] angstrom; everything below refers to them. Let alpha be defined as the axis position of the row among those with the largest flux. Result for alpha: 4517.36 angstrom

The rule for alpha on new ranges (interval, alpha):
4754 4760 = 4756.47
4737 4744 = 4738.98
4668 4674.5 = 4673.96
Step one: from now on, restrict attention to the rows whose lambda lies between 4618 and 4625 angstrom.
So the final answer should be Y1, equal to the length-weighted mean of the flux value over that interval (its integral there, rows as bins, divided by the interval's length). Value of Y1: 28.5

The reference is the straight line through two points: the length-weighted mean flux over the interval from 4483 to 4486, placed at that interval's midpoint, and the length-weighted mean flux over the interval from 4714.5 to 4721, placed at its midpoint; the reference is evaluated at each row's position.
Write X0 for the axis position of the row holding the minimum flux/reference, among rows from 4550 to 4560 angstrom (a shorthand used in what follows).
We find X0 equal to 4553.91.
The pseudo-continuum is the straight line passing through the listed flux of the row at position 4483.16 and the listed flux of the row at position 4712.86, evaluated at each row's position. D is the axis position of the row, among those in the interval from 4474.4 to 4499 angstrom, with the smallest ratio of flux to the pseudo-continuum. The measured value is 4480.07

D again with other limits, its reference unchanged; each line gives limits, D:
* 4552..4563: 4553.91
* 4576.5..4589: 4581.26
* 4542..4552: 4548.67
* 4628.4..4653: 4646.06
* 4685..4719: 4699.86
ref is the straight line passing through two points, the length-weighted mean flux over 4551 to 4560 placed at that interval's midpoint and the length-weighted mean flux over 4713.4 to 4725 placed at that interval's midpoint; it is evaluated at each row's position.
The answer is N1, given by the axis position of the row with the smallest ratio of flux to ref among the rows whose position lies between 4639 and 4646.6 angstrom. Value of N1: 4646.06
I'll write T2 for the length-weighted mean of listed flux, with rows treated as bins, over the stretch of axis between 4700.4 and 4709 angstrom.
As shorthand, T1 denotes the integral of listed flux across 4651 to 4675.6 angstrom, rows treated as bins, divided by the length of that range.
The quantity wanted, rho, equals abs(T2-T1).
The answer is 2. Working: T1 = 28.5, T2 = 27.0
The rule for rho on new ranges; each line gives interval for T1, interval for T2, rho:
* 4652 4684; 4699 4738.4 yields 1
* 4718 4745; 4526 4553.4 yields 6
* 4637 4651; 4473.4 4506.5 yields 4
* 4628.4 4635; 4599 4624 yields 3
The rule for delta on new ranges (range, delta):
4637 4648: 4642.85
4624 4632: 4631.10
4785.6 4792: 4791.64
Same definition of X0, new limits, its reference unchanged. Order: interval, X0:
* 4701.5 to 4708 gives 4706.35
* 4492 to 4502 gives 4494.53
